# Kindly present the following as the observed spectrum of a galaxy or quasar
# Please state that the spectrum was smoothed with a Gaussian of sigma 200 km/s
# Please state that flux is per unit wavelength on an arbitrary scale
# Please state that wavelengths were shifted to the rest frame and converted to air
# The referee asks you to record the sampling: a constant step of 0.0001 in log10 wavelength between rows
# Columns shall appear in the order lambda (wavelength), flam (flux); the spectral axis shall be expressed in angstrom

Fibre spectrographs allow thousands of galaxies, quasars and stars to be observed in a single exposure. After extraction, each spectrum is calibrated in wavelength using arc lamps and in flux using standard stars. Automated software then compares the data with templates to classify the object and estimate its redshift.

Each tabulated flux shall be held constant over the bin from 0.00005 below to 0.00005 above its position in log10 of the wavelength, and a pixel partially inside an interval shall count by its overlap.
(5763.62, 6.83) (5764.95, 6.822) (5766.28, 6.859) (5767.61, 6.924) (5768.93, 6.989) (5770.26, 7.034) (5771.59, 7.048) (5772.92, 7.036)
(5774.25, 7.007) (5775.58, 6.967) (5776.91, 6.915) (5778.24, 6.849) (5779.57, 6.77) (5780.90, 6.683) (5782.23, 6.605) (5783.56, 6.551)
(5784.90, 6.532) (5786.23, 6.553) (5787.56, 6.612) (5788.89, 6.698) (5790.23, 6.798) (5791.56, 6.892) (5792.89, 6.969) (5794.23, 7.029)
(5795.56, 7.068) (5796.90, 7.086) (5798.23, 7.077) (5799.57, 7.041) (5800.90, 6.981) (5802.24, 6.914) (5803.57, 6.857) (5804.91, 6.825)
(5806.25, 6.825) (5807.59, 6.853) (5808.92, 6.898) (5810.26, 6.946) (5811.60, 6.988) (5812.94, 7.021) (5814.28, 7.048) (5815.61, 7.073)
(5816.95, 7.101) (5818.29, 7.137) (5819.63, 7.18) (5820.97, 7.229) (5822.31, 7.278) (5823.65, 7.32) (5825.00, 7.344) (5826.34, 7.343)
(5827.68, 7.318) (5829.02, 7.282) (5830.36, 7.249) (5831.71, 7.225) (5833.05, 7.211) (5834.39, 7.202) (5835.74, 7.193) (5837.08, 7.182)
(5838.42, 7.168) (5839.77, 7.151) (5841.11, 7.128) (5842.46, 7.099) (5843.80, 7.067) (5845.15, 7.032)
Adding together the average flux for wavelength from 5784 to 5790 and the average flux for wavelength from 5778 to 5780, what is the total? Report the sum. 13.41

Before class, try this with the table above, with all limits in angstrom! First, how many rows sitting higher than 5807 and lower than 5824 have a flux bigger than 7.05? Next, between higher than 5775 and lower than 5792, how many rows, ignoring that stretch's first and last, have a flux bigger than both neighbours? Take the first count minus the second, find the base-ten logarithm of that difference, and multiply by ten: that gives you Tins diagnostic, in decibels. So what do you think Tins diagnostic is 8.5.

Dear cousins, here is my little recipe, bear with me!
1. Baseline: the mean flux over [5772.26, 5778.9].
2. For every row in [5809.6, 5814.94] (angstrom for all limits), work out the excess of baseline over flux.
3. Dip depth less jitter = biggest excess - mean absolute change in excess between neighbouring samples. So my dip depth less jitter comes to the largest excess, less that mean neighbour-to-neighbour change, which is -0.03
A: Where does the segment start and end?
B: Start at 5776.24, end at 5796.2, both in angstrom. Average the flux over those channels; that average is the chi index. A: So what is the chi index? 6.77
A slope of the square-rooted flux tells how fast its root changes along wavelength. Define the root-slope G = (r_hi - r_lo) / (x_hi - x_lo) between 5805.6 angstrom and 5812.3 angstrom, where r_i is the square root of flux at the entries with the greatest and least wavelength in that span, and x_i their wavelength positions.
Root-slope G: 0.006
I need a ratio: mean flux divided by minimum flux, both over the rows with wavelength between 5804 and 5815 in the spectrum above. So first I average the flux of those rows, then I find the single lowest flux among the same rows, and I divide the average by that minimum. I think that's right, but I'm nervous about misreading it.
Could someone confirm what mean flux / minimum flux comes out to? 1.015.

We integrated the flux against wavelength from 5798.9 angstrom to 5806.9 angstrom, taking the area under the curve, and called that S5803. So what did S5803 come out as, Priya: 55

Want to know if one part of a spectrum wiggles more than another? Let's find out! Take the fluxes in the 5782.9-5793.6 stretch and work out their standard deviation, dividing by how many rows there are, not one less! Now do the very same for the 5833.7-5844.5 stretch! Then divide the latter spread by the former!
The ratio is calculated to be 0.28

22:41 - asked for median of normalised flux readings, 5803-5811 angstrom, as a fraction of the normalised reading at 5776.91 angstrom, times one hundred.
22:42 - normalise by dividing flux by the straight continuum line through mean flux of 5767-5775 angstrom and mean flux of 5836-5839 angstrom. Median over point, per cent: 98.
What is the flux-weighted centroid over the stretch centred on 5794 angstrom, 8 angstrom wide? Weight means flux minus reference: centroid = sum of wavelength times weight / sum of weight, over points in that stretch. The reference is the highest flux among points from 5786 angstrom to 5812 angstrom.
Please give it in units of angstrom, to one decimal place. 5791.6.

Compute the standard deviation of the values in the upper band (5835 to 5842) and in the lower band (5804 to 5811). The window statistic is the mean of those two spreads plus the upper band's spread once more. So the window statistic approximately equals 0.06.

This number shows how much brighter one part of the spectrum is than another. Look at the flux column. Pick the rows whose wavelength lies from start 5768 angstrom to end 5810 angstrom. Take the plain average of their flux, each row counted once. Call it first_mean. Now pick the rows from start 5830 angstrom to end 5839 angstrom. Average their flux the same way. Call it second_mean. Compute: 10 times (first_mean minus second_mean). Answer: -3.3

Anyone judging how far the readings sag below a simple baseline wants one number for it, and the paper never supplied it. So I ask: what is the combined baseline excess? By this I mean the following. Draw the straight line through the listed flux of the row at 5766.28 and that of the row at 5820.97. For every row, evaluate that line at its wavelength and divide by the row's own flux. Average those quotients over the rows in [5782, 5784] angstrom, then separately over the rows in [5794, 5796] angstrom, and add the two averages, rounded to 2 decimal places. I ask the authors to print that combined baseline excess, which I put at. 2.06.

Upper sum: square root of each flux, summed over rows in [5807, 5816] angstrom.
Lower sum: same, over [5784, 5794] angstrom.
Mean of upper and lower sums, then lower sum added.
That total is 36.46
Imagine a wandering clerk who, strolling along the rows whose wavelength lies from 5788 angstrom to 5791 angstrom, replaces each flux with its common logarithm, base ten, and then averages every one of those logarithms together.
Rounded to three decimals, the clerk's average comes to 0.829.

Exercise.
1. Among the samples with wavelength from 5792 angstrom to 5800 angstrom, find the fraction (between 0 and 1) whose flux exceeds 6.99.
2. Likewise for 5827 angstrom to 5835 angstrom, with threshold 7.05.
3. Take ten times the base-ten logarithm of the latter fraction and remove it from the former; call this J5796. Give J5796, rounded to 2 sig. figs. 0.83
